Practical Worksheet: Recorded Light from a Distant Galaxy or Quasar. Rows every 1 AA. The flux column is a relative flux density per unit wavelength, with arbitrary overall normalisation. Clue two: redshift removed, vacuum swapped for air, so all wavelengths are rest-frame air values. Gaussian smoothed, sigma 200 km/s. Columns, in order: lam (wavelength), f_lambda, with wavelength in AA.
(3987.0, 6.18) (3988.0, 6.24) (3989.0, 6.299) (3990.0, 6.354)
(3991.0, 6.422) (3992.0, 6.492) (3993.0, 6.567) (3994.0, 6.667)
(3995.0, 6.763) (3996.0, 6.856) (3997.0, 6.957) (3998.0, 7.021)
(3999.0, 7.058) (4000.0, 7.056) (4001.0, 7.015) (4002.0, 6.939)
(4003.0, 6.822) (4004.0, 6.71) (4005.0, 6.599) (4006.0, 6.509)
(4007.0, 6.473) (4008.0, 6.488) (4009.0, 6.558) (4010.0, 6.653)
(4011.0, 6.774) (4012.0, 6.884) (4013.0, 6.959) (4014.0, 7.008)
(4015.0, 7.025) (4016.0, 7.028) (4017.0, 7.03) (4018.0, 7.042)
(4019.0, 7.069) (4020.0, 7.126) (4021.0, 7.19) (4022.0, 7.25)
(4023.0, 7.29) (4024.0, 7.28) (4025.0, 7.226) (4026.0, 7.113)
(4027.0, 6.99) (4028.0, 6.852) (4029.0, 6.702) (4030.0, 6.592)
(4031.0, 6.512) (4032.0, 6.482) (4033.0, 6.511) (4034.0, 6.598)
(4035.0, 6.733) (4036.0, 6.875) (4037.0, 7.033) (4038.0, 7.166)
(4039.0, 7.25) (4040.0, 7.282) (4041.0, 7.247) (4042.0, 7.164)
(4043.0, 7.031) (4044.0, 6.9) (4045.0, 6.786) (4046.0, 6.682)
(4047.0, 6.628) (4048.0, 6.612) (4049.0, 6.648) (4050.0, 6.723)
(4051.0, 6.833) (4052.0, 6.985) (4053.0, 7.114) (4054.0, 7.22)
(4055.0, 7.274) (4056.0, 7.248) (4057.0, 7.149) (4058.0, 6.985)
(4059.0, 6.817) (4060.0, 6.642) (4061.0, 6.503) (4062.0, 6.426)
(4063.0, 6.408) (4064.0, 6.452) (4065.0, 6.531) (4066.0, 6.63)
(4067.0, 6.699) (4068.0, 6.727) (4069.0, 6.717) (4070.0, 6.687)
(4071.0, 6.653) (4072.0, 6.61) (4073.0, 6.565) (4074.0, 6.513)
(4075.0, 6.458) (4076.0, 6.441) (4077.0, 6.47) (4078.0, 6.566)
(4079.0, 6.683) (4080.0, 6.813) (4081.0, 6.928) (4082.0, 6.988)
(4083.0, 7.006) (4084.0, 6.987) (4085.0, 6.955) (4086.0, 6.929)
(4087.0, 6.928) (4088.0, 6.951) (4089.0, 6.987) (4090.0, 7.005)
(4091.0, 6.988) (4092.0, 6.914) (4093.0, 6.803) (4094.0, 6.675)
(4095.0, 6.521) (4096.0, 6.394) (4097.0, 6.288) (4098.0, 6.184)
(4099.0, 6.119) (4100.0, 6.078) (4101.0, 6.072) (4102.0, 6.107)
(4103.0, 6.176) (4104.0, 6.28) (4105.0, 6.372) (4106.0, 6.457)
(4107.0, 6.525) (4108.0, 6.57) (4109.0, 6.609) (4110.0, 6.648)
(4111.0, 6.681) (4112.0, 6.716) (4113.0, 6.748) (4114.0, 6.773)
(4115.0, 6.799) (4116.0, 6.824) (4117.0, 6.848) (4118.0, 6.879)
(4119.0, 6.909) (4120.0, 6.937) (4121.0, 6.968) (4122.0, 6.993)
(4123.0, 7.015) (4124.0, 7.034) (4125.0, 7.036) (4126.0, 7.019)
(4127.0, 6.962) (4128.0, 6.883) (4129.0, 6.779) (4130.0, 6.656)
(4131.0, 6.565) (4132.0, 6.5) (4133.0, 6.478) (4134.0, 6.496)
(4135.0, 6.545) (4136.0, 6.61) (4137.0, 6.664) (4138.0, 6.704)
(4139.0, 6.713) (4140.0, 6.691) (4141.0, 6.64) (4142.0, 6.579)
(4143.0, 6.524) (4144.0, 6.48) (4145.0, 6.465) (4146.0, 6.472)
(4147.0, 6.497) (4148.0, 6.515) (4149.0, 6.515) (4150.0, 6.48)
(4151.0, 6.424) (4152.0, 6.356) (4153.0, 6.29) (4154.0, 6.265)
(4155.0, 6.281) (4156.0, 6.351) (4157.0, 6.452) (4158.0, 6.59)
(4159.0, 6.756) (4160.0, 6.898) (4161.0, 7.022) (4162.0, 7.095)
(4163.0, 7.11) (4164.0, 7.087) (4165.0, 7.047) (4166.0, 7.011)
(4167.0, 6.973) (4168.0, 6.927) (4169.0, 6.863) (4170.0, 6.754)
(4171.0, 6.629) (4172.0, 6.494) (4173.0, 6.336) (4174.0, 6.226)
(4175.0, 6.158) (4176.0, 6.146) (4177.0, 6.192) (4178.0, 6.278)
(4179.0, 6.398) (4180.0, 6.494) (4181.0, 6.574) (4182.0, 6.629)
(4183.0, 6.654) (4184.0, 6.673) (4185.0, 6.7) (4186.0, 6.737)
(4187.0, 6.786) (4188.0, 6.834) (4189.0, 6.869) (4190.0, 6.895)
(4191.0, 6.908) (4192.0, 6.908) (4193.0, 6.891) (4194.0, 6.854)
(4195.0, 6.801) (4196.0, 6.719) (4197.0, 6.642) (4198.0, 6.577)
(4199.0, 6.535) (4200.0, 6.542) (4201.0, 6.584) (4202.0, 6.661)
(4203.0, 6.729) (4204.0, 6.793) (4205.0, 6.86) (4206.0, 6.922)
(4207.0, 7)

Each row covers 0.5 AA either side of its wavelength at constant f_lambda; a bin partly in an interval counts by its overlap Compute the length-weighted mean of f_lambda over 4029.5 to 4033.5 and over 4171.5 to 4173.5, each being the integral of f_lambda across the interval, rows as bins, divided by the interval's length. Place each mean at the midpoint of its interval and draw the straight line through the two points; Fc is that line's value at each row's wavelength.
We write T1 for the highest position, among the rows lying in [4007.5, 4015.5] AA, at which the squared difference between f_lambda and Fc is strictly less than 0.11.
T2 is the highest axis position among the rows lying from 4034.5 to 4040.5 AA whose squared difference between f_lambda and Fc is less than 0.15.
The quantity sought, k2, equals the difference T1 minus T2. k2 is -25 AA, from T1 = 4011.0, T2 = 4036.0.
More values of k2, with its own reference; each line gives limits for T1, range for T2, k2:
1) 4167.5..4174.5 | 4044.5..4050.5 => 124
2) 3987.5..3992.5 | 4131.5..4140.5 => -148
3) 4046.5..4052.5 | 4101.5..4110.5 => -59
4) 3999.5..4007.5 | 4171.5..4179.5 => -172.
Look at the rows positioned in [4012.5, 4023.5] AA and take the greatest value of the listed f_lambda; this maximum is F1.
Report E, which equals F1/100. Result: 0.073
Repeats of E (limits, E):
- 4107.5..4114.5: 0.068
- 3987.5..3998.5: 0.070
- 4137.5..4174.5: 0.071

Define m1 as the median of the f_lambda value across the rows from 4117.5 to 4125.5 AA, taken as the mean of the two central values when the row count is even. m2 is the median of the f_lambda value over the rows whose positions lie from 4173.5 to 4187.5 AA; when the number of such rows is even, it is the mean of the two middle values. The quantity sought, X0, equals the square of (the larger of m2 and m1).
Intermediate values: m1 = 6.98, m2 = 6.53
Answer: 48.7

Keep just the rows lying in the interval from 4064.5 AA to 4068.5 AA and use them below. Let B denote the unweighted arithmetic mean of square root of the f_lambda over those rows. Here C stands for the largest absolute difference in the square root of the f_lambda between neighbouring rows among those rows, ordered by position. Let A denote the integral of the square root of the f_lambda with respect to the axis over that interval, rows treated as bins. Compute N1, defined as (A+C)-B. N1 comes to 7.75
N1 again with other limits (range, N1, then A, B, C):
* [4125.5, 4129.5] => 7.91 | 10.5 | 2.629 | 0.020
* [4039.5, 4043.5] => 8.06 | 10.7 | 2.680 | 0.025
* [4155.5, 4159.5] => 7.70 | 10.2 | 2.557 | 0.032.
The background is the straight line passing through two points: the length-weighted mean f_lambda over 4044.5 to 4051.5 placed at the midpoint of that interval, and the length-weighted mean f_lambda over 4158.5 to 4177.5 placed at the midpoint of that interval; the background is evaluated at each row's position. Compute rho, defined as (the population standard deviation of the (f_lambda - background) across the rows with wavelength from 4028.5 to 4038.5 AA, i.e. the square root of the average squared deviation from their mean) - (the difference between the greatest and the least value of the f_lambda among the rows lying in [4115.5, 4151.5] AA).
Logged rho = -0.39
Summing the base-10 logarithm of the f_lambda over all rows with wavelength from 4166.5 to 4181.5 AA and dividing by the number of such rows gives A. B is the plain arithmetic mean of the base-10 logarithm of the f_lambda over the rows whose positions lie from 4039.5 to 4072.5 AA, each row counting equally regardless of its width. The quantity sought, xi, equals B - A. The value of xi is 0.021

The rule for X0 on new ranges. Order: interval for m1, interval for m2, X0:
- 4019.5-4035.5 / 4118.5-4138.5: 47.9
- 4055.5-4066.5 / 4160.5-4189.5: 44.9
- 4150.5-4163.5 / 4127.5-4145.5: 43.5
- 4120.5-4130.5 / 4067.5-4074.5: 48.7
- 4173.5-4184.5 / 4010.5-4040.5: 49.4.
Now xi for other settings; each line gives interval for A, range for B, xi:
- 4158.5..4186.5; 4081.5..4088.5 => 0.019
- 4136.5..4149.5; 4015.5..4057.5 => 0.025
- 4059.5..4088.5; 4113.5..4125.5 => 0.015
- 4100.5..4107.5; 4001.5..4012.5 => 0.026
